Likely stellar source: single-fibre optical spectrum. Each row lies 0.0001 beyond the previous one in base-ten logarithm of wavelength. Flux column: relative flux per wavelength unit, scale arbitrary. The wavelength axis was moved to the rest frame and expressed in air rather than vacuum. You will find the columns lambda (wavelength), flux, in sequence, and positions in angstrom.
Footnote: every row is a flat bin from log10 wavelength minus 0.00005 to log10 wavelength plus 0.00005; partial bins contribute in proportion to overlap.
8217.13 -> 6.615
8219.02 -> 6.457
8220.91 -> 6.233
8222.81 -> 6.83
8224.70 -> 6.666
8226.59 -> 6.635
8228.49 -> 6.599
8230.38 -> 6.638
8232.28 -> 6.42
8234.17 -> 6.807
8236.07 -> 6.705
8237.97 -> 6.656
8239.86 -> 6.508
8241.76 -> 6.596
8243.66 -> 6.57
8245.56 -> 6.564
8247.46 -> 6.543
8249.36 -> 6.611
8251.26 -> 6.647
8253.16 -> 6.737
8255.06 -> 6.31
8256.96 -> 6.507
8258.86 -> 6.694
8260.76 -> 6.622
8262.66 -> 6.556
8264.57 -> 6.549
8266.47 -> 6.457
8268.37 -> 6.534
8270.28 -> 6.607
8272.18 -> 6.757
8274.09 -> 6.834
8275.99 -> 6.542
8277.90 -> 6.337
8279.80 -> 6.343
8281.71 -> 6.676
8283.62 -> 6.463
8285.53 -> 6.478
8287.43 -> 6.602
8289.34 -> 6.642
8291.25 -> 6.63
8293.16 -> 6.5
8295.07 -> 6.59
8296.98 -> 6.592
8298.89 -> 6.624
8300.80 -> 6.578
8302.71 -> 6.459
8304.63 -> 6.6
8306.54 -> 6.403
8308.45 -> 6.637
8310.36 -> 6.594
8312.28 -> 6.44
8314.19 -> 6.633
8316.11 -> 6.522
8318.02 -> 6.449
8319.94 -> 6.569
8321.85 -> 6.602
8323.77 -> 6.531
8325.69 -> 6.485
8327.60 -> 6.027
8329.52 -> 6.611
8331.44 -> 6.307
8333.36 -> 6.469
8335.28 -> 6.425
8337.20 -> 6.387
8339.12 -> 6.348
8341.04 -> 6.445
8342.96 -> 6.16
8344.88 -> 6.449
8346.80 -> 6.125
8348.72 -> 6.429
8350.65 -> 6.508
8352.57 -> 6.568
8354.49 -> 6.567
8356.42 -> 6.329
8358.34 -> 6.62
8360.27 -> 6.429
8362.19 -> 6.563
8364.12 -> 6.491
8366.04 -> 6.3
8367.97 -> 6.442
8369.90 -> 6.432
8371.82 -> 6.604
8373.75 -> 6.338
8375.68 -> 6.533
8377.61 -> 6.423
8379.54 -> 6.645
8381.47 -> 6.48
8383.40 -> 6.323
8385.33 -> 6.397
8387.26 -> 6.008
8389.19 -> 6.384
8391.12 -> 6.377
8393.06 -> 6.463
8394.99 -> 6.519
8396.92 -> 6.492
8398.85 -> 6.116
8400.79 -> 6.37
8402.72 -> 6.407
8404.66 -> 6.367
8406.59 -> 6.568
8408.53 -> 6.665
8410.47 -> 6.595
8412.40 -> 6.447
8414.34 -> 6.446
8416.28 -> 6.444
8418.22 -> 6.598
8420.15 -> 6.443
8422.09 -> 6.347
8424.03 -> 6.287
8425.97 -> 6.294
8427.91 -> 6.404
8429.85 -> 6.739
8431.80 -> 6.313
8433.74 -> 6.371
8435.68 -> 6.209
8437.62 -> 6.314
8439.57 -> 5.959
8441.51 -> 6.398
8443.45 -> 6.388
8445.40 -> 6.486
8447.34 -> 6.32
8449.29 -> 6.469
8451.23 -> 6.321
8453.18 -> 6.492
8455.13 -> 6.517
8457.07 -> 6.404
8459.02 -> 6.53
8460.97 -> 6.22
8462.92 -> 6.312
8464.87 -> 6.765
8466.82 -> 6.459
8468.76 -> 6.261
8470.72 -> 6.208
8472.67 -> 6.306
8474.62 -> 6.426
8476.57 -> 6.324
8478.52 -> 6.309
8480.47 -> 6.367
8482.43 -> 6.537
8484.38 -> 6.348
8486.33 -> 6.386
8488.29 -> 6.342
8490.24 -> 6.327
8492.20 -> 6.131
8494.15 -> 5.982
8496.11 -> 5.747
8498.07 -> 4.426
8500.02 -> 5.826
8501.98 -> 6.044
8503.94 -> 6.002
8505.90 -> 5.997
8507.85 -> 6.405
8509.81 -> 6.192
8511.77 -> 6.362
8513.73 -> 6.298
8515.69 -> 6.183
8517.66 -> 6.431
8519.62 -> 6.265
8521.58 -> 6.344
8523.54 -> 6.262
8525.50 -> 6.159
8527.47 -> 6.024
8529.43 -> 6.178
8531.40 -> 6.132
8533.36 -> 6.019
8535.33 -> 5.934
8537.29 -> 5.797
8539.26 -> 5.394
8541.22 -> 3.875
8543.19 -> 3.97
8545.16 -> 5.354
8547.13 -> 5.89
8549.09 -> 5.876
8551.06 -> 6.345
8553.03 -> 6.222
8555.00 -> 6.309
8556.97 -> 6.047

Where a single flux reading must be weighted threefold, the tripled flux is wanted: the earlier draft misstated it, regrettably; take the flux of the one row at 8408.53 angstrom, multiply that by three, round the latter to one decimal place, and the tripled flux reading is 20.0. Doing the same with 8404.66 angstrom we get 19.1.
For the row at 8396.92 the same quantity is 19.5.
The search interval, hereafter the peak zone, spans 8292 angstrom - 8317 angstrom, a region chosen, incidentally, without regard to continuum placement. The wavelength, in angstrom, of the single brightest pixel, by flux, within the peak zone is 8308.45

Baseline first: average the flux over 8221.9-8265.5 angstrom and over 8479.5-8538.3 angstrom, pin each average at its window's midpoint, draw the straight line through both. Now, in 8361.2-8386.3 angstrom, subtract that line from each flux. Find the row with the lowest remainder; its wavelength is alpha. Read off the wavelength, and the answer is 8366.04 angstrom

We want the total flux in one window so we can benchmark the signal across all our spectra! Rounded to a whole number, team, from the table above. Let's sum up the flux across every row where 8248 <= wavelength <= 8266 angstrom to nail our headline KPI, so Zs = 59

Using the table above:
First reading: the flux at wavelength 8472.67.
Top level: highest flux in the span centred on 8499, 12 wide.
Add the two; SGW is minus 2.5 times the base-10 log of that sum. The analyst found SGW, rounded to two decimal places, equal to -2.73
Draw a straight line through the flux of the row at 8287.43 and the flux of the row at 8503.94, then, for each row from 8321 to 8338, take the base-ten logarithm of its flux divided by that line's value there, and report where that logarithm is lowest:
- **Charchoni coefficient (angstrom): 8327.60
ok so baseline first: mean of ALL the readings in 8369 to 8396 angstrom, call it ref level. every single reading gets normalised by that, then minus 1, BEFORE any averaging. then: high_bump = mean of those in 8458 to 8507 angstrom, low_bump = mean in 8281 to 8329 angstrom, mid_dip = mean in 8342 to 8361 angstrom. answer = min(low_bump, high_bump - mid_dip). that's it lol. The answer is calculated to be -0.037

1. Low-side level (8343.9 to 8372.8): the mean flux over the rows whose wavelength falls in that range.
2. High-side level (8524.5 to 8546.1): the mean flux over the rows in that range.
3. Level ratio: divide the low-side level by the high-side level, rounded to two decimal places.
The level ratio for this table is 1.17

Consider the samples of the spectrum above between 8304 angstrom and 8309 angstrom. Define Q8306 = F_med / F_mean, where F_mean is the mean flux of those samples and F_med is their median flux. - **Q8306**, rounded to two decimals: 1.01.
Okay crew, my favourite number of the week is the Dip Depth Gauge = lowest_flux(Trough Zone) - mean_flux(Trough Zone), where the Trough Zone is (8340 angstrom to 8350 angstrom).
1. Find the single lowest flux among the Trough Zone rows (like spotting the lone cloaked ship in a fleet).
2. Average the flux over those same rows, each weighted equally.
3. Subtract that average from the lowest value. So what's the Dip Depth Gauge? -0.20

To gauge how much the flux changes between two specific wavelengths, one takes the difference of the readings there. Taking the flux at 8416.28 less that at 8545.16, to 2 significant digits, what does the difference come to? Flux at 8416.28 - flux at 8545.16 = 1.1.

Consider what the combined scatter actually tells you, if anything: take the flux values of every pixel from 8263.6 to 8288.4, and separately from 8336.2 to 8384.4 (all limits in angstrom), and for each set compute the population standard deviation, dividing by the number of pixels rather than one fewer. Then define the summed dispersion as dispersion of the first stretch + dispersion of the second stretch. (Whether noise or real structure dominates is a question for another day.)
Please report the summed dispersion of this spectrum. 0.27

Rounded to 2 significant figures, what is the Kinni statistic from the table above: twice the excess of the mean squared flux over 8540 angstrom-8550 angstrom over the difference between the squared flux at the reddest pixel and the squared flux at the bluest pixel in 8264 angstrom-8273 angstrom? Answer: 46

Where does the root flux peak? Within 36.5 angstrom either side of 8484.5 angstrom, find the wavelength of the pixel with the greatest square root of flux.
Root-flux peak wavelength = 8464.87 angstrom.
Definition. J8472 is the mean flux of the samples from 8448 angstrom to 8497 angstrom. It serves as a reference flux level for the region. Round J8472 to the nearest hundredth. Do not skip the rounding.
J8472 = 6.34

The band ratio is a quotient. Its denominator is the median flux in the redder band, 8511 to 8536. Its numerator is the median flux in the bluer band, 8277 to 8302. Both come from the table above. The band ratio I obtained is 1.07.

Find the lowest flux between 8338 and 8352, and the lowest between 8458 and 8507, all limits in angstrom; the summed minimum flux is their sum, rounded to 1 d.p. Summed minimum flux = 10.6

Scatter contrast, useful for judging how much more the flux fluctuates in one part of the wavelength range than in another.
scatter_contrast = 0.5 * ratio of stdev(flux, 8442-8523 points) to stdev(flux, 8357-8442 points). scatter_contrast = 1.1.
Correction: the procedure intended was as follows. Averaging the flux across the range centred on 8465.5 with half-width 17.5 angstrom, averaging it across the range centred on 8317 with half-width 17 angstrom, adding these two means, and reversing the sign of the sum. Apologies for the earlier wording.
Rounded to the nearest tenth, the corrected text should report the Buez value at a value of -12.9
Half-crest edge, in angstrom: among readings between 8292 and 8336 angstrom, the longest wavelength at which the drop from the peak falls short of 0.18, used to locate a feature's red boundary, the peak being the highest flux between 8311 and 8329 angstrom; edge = 8333.36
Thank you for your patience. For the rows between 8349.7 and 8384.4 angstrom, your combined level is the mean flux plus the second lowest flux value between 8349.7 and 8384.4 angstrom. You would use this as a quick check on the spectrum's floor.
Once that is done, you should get 12.8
